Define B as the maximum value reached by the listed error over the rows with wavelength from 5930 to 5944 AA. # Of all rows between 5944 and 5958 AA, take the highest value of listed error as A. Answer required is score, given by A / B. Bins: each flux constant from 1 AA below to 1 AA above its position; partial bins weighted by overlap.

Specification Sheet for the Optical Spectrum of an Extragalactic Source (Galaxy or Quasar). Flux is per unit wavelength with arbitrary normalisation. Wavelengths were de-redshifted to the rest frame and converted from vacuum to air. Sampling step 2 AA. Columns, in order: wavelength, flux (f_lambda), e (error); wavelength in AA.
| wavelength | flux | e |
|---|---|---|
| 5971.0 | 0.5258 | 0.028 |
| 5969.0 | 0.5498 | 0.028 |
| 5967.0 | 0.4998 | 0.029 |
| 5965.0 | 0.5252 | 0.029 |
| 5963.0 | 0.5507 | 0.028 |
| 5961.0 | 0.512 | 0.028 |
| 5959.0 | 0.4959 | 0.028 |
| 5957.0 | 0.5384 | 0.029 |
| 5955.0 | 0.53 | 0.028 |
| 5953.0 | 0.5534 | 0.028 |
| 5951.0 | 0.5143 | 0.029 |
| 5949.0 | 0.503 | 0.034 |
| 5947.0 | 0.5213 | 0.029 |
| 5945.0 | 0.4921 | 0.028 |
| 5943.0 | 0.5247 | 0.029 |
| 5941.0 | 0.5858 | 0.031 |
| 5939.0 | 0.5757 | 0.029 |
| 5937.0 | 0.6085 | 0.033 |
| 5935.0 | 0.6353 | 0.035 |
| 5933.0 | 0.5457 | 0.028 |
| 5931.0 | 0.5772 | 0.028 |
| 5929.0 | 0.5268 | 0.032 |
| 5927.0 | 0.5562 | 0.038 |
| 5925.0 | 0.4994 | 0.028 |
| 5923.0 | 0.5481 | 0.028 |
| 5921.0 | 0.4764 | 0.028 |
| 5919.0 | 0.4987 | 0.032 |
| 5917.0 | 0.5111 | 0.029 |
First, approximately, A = 0.034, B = 0.0350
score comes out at 0.97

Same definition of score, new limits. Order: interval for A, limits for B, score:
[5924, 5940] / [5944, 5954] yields 1.12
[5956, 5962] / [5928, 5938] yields 0.83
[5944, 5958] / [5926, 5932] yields 0.89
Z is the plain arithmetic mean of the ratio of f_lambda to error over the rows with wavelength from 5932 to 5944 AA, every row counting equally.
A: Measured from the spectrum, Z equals 18.8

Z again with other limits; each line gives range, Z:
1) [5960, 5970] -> 18.6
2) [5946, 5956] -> 17.8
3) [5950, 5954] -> 18.7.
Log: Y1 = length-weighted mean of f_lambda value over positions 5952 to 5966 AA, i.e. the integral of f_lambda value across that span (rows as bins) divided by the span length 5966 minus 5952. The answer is 0.53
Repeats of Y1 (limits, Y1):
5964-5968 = 0.51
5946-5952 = 0.51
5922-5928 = 0.53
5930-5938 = 0.59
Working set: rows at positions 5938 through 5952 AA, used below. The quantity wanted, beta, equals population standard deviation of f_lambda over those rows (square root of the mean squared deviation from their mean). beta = 0.033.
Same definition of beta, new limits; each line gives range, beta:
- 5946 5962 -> 0.018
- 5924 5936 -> 0.043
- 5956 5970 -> 0.021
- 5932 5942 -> 0.030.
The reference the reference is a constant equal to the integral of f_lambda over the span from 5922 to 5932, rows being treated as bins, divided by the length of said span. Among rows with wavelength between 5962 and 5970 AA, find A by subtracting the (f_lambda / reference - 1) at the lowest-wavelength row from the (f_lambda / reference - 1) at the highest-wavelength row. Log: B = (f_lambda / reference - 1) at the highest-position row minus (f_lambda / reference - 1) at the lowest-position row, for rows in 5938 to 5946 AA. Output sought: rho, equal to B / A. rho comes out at 93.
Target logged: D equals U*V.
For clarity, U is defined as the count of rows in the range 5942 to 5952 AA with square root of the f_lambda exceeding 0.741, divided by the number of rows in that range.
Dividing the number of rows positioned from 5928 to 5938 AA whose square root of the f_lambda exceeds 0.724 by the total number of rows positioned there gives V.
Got 0.00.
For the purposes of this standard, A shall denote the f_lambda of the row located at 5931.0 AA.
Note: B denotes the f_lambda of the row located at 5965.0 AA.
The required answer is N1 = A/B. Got 1.10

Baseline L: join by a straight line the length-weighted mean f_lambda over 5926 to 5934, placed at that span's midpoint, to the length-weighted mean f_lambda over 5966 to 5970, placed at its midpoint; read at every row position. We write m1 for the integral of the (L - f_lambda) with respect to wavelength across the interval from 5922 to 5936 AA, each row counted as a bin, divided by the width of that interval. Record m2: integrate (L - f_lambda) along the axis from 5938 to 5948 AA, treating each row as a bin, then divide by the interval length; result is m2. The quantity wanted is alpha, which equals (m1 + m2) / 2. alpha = 0.000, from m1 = -0.003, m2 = 0.002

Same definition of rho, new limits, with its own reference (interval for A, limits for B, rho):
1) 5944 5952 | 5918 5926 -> 0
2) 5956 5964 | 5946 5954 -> 3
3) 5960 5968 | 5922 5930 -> 2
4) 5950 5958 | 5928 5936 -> 5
